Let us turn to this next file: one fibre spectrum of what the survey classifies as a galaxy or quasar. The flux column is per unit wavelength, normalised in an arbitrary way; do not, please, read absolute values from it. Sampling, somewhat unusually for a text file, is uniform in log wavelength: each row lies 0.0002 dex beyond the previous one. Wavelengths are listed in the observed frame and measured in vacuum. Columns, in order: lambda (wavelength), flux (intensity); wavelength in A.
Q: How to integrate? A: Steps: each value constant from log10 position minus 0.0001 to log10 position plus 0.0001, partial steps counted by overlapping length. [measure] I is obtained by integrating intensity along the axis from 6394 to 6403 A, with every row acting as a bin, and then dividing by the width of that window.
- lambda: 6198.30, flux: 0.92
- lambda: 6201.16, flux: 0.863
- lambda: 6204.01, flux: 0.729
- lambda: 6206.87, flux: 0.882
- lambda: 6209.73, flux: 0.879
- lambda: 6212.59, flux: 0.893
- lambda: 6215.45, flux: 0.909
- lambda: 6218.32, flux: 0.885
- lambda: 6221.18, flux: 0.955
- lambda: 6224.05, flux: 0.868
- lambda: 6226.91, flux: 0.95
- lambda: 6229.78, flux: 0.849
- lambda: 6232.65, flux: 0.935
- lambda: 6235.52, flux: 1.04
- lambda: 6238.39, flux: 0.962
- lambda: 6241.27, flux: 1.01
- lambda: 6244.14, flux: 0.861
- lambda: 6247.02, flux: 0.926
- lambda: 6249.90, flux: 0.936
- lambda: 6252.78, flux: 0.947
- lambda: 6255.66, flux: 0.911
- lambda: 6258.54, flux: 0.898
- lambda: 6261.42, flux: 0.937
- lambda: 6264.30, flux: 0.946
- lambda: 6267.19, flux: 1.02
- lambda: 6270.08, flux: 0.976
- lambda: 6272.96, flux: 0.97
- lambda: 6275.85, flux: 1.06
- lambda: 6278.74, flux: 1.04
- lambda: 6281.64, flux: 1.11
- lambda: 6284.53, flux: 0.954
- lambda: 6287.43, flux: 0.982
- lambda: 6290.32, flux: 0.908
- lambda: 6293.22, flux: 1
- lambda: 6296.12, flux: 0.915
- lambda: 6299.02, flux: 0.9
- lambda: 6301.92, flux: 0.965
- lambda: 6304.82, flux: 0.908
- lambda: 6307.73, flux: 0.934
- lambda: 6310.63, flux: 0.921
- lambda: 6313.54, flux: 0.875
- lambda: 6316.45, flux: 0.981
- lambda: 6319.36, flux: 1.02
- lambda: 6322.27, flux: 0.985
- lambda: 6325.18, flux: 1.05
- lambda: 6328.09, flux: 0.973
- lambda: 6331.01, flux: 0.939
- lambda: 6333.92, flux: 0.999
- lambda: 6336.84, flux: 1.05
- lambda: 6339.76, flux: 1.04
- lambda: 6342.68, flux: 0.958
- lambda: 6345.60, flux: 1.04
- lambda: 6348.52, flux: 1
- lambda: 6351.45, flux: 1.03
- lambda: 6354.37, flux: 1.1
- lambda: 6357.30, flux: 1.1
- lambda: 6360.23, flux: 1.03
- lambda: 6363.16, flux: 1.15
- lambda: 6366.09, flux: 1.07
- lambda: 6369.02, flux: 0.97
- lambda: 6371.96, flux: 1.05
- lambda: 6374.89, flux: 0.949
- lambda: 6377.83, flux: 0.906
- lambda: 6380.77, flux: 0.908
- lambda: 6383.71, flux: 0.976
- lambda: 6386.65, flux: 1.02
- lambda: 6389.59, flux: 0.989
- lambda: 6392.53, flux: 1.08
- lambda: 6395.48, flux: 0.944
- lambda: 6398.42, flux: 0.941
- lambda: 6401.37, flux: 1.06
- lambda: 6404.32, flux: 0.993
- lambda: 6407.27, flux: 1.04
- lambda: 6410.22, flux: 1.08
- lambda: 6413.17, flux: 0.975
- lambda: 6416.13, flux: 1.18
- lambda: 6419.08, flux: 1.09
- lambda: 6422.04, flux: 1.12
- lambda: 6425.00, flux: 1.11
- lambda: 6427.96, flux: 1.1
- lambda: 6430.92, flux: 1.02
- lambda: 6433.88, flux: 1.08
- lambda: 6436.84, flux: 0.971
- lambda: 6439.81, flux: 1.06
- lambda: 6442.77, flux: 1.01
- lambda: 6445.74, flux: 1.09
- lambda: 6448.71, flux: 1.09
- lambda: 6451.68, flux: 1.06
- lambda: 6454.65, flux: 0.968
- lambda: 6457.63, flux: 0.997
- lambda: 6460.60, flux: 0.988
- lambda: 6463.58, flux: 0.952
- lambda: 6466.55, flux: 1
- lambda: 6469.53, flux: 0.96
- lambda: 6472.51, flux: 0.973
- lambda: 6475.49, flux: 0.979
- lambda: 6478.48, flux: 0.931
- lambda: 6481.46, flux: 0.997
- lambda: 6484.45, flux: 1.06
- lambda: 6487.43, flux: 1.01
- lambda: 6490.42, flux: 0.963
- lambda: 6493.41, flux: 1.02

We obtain 0.982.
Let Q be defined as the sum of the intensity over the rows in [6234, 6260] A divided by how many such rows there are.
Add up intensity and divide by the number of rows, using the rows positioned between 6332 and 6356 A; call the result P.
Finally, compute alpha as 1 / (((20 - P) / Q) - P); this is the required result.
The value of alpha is 0.0524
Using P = 1.027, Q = 0.94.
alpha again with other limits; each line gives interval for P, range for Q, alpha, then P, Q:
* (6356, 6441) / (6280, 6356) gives 0.0547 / 1.033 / 0.98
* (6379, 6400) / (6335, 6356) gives 0.0573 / 0.980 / 1.03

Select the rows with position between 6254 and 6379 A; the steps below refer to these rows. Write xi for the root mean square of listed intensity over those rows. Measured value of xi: 0.99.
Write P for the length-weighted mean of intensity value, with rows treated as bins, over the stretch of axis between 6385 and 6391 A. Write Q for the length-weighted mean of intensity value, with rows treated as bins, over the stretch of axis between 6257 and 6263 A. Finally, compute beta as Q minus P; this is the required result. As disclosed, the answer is -0.08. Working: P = 1.00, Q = 0.92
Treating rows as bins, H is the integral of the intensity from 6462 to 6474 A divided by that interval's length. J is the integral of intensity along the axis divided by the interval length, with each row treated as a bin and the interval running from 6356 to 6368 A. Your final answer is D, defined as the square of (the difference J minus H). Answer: 0.012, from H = 0.97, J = 1.08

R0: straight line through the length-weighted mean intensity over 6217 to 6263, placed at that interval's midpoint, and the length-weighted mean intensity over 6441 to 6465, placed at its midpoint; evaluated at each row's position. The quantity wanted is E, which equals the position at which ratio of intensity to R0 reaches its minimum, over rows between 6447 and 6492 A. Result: 6478.48 A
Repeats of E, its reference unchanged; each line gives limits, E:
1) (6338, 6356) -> 6342.68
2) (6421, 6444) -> 6436.84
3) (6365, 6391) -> 6377.83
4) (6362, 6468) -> 6377.83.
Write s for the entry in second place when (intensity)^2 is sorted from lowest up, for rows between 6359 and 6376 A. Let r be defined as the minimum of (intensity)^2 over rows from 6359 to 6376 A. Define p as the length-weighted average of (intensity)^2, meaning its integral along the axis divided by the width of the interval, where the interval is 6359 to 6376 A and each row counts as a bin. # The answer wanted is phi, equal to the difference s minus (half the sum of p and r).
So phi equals -0.051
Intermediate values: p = 1.08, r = 0.90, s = 0.94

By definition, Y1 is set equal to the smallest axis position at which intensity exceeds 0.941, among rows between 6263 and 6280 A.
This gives 6264.30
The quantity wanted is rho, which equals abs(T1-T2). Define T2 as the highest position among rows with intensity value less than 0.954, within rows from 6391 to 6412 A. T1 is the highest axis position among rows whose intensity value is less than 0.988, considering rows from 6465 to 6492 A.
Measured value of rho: 92.0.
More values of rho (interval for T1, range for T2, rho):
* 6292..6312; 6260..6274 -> 46.3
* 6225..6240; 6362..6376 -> 136.5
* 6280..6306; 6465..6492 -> 173.7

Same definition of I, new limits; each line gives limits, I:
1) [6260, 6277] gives 0.984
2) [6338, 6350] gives 1.010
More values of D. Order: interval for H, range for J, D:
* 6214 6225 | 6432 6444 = 0.016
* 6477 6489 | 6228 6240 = 0.003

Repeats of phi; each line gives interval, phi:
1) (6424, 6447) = -0.008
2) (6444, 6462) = -0.026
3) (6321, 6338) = 0.006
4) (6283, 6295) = 0.036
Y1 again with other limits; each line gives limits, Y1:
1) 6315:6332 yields 6316.45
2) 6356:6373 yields 6357.30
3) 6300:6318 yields 6301.92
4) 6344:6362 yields 6345.60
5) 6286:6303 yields 6287.43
